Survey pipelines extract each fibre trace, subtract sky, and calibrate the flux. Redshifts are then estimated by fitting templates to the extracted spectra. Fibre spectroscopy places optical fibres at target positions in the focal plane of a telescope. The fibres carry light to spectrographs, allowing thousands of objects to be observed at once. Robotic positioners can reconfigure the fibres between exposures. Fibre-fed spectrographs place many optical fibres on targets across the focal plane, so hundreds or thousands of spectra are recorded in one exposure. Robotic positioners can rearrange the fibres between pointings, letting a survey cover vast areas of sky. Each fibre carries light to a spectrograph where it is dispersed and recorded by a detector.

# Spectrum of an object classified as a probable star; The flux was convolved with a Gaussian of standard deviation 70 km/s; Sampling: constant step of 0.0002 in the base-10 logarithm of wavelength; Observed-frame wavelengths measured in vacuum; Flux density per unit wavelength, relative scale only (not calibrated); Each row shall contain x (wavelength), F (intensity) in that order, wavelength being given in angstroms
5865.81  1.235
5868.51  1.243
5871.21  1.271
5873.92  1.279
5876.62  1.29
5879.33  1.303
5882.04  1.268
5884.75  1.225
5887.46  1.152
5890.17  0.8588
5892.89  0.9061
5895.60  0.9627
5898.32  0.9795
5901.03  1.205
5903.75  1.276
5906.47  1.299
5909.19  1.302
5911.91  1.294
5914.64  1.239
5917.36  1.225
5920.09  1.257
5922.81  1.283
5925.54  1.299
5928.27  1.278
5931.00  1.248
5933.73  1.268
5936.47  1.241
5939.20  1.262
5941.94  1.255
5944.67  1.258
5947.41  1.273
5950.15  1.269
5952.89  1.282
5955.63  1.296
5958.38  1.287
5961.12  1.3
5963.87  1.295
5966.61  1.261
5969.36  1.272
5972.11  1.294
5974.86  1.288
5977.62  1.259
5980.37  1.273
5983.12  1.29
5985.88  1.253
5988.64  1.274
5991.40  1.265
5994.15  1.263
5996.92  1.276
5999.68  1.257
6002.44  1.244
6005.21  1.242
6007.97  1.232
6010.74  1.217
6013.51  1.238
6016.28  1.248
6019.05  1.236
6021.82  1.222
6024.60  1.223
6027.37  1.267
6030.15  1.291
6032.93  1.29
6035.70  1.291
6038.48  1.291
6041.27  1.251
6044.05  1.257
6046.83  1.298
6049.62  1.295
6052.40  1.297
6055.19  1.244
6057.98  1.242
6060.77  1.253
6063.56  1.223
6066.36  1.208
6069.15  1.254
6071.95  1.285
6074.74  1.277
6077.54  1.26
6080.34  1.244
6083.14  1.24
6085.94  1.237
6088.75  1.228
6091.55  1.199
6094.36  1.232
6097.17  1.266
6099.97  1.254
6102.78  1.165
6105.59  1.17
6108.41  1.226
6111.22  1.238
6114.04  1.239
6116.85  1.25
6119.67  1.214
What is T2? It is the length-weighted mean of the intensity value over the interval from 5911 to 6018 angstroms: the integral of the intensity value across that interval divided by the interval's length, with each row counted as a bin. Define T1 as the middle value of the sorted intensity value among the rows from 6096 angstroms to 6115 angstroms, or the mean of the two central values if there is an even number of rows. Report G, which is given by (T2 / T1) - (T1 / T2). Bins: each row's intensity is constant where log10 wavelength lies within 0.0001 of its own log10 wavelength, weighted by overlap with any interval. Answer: 0.04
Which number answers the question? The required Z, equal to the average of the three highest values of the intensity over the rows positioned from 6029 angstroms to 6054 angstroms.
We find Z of 1.30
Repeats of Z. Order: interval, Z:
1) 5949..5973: 1.30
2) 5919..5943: 1.29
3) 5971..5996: 1.29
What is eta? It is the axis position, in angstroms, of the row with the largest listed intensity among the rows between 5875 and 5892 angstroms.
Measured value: 5879.33 angstroms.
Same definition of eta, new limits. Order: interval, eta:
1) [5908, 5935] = 5909.19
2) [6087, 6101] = 6097.17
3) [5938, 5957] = 5955.63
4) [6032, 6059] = 6046.83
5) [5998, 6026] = 5999.68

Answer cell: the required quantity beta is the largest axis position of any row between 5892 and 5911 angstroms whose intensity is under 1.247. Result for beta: 5901.03 angstroms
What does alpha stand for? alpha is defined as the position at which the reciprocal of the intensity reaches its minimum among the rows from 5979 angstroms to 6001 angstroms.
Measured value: 5983.12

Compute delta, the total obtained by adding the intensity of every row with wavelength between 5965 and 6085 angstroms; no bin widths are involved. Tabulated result 54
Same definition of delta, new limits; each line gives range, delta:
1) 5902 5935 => 15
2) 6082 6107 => 11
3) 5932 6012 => 37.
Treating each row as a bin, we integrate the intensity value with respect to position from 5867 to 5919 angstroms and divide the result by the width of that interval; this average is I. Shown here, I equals 1.19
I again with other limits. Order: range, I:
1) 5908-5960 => 1.27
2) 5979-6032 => 1.25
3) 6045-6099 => 1.25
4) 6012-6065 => 1.26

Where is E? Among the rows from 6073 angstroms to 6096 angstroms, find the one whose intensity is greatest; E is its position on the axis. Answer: 6074.74 angstroms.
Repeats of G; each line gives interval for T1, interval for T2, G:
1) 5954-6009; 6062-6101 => -0.05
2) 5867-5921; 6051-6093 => -0.01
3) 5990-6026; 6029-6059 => 0.06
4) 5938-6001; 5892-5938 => -0.10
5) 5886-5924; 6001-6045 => 0.03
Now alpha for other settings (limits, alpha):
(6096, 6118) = 6097.17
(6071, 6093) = 6071.95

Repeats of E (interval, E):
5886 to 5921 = 5909.19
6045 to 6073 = 6046.83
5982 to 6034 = 6030.15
